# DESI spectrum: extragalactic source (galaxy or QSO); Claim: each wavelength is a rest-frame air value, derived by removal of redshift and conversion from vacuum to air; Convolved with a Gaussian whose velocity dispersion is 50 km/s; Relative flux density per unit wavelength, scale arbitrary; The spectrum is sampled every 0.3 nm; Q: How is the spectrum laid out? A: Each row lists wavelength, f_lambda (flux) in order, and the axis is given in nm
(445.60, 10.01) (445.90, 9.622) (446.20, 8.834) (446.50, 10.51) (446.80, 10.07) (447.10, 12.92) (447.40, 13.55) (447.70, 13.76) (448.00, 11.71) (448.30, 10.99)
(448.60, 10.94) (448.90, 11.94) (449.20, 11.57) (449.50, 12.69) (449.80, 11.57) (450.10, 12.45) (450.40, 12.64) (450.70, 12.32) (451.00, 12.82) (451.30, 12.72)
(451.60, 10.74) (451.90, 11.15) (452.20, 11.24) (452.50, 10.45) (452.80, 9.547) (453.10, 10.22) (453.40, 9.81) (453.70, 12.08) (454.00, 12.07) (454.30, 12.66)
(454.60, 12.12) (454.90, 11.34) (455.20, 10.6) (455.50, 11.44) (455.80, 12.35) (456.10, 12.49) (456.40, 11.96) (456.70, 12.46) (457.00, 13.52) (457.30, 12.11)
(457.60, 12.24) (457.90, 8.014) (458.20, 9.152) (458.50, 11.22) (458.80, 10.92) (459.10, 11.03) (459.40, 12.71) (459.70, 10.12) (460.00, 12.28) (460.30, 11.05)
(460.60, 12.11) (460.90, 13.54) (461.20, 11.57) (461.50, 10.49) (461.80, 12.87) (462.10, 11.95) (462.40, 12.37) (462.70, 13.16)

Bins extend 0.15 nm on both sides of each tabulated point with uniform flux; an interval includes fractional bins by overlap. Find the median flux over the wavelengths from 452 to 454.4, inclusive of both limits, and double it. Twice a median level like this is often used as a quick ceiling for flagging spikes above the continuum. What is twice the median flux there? 21.7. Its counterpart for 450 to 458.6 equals 24.1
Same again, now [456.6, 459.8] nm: 22.4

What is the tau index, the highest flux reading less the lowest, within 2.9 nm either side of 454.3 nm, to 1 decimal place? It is 4.0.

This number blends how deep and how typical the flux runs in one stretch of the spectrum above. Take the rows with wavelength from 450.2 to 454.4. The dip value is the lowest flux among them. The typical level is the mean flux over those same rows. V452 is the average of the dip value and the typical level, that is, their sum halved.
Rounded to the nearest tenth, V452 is 10.5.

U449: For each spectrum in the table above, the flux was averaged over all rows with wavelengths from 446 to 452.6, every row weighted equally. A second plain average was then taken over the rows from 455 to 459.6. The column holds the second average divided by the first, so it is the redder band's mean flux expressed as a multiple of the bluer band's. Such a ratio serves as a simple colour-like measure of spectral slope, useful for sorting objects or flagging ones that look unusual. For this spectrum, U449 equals 0.98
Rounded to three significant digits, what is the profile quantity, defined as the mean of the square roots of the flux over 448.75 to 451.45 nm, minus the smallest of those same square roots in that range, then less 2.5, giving -2.39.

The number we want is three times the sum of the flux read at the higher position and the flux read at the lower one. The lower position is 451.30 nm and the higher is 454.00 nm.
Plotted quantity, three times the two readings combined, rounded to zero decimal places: 74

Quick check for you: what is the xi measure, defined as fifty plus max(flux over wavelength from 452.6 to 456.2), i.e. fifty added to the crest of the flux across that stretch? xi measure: 62.7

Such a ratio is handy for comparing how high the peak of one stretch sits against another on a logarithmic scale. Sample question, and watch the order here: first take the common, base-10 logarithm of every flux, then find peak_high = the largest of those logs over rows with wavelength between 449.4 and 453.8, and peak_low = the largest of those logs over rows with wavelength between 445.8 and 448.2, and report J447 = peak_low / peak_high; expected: 1.03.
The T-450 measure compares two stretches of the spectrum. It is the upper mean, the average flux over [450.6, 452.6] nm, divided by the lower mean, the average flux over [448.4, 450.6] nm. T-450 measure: 0.97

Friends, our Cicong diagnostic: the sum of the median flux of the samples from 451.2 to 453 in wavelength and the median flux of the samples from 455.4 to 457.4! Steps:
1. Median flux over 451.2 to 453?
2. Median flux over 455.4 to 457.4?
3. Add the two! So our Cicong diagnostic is 23.3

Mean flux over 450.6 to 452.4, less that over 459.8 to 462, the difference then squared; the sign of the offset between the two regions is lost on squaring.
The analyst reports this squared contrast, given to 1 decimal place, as 0.0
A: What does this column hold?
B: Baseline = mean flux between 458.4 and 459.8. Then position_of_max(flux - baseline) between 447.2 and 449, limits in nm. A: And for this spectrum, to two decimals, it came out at 447.70 nm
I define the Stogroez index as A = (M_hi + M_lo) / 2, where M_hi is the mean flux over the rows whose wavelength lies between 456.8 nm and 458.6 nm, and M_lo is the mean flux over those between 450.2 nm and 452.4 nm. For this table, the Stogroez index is 11.5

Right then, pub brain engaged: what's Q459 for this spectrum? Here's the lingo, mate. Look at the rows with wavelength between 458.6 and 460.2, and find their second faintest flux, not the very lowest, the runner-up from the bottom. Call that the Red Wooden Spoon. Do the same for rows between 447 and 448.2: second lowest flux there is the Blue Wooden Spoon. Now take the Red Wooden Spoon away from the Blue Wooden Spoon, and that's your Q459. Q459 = 2.0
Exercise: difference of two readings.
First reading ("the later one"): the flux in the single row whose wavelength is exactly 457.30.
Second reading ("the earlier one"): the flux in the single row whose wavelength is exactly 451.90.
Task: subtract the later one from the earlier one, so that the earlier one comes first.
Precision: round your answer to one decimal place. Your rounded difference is -1.0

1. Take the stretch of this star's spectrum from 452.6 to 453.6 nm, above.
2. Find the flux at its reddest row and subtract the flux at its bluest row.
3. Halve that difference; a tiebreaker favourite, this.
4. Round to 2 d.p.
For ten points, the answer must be 0.13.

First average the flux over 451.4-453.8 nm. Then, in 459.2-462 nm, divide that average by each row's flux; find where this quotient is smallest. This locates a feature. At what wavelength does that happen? 460.90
